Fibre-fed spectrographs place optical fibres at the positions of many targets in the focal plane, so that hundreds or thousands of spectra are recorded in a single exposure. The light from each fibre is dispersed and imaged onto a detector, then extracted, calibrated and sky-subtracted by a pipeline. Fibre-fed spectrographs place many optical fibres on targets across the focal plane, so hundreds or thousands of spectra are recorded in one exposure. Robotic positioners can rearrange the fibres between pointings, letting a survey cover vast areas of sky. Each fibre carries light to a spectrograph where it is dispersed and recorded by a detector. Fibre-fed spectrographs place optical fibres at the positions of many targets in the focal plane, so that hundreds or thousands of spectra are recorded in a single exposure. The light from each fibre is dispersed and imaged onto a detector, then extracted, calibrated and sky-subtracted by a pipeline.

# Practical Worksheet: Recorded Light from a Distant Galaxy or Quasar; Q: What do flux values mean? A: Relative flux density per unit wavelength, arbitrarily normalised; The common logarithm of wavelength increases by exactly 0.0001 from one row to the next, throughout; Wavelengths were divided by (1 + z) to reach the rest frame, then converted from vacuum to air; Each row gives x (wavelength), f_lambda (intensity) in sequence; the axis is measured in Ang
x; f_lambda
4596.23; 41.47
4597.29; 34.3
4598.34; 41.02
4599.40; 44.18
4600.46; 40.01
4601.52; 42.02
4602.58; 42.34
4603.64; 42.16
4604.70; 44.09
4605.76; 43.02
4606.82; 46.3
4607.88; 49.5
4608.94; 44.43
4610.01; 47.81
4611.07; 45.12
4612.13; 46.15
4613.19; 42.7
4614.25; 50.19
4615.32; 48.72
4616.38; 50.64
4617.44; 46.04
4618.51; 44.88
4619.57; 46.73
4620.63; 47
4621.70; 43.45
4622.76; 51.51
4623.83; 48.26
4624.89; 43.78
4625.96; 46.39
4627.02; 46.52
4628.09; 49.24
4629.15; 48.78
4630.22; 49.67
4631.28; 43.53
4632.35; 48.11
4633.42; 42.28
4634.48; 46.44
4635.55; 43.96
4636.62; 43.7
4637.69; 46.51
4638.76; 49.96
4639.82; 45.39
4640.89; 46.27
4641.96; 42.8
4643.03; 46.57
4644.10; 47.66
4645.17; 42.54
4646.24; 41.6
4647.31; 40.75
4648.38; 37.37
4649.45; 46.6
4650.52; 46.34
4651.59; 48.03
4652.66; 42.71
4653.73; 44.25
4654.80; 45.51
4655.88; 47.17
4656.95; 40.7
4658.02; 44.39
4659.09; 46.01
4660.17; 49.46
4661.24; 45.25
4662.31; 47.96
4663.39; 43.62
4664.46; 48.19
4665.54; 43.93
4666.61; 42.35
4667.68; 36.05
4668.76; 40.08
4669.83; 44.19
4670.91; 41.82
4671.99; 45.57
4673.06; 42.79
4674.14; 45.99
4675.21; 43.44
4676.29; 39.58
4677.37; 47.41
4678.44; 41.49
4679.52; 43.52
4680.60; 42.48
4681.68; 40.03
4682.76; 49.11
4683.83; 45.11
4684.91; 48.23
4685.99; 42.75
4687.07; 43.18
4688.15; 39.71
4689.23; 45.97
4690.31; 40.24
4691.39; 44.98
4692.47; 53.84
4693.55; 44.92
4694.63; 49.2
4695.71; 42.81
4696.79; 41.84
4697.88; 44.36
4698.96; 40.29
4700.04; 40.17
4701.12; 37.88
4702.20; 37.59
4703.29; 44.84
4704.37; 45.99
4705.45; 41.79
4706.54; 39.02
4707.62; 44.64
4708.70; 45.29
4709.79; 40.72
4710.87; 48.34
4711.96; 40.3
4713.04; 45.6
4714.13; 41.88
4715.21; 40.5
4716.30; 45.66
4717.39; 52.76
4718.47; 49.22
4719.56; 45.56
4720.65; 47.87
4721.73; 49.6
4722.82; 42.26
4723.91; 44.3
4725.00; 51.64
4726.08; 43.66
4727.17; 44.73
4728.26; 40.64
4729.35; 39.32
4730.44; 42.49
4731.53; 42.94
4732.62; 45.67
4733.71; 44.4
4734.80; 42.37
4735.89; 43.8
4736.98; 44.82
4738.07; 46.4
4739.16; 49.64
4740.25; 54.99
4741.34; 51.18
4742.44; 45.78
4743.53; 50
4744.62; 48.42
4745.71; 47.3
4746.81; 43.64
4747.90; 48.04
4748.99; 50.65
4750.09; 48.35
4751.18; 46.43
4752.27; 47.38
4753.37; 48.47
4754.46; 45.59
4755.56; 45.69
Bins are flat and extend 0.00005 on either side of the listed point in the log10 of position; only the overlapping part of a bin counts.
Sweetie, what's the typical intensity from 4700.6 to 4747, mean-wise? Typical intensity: 45.0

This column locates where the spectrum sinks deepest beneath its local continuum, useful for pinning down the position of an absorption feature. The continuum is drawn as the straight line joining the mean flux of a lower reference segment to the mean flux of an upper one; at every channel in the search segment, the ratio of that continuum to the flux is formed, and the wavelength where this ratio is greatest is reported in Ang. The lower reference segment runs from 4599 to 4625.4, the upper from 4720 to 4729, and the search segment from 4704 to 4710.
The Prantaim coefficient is 4706.54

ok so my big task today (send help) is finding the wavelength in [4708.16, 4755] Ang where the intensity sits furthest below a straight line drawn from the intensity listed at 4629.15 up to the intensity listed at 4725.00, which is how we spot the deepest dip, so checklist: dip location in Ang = 4729.35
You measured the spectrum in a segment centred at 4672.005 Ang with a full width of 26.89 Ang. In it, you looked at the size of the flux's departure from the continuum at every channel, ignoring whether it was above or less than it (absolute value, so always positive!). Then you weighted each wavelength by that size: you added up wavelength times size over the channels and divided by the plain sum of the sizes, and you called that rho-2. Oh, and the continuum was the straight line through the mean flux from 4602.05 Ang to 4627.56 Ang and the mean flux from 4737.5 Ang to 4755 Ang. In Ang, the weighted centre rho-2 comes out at 4672.6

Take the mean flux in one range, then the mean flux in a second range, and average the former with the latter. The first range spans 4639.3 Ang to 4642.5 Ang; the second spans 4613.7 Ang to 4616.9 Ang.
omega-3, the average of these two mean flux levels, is 47.3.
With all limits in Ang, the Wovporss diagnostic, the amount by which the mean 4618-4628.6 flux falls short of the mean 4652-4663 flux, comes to -1.4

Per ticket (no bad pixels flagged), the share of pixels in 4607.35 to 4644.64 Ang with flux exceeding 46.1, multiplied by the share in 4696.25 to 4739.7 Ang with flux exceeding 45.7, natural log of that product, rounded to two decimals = -1.96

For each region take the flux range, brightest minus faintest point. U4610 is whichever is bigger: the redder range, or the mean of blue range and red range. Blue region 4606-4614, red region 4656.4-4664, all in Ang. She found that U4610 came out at 8.8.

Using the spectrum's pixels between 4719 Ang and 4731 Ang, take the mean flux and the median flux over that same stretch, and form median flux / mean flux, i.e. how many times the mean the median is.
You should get 0.99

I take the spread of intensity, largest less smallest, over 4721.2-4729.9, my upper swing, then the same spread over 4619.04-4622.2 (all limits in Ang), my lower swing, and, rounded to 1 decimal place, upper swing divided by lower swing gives 3.5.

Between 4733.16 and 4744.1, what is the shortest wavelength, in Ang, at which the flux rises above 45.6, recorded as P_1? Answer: 4738.07 Ang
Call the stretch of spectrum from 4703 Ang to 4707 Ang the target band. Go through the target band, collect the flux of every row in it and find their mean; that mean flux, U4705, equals 42.9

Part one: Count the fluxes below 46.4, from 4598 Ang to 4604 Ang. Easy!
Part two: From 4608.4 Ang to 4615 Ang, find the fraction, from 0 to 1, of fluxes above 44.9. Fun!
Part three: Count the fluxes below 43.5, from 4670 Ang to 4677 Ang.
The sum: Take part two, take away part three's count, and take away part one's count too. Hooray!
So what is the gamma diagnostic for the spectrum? -9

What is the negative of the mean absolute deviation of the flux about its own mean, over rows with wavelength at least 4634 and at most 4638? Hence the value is -1.32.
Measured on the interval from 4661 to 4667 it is -1.92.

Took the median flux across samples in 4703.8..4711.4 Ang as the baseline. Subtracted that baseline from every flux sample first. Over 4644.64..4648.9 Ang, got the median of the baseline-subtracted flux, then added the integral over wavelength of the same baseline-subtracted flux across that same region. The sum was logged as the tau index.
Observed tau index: -21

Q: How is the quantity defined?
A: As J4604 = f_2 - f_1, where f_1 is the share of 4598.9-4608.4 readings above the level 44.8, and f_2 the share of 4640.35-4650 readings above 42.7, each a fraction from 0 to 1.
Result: 0.33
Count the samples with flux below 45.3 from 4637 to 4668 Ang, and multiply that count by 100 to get 1400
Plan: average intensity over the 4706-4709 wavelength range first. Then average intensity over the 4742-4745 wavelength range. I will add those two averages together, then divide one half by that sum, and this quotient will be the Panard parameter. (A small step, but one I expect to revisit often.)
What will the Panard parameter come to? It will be 0.0055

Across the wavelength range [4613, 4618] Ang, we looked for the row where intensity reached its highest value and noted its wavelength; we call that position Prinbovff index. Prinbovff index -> 4616.38 Ang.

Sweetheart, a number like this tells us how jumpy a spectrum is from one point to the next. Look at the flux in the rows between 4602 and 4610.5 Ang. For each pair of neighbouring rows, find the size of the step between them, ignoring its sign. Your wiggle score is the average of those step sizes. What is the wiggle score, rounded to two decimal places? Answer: 2.59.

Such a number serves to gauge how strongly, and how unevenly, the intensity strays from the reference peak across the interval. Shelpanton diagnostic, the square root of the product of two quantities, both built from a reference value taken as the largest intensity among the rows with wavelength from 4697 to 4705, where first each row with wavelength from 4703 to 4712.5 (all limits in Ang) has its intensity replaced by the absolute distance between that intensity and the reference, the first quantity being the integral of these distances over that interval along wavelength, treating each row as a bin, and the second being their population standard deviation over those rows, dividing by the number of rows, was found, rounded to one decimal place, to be 8.4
